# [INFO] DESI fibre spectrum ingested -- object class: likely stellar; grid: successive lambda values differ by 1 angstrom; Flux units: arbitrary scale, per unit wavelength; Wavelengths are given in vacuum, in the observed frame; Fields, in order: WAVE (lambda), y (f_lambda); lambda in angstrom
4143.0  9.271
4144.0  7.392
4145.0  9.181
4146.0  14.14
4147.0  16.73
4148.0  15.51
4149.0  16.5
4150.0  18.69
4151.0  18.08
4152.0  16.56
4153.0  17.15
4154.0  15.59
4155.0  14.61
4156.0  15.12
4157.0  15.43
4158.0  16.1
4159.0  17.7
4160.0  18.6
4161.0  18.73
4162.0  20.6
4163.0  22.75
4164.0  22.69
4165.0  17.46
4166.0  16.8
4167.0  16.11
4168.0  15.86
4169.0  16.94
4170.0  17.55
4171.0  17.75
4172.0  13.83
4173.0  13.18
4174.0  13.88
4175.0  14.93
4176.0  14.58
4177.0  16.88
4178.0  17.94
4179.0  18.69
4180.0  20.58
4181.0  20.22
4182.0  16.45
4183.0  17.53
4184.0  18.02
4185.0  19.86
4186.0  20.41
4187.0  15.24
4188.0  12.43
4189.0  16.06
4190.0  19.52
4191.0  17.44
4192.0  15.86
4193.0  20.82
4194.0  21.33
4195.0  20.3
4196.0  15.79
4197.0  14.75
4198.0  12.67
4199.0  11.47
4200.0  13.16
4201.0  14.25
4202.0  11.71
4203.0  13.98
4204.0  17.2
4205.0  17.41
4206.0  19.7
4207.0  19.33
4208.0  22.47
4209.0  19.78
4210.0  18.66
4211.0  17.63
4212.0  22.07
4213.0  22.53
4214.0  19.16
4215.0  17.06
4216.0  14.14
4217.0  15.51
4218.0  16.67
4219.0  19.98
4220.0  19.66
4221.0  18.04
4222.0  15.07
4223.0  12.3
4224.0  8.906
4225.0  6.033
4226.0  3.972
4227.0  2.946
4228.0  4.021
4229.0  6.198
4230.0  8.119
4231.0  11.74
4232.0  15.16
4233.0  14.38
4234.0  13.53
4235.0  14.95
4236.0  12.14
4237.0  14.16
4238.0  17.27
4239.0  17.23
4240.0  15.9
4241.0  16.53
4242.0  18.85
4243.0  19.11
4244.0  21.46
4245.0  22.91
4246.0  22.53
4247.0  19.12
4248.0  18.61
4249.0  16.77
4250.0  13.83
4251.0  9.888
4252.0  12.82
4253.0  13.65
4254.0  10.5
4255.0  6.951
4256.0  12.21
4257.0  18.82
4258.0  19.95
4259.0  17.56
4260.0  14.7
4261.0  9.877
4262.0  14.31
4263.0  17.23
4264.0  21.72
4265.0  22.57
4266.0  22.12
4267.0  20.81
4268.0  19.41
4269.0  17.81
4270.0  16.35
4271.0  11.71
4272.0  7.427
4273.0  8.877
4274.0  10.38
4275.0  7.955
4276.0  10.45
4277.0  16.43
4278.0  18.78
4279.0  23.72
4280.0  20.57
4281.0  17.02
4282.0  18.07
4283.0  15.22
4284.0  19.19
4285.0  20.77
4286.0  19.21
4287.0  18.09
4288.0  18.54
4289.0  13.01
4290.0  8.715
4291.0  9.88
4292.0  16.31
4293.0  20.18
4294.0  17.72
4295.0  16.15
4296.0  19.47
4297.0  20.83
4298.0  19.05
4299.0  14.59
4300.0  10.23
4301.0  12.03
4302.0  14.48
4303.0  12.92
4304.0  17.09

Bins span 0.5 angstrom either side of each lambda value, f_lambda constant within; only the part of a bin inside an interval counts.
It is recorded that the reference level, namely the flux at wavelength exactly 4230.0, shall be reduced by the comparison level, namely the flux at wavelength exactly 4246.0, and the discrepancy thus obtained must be -14.4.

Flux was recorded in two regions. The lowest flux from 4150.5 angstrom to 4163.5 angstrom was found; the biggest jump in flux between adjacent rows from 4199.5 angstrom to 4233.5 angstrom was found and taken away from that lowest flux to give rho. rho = 10.2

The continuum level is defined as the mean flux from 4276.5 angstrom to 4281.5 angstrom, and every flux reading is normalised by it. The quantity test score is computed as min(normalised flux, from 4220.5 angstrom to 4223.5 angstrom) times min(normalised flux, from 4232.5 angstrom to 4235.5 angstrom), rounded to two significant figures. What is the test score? 0.45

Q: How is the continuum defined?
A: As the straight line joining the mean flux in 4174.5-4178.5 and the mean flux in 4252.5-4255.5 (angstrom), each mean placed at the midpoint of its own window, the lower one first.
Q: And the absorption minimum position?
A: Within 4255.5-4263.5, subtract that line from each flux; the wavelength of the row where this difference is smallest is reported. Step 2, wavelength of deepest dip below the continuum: 4261.0 angstrom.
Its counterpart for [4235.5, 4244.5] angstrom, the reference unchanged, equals 4236.0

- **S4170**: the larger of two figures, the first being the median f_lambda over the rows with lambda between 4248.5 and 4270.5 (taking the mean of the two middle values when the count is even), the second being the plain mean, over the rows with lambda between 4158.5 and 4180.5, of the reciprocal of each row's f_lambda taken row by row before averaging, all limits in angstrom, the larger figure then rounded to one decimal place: 16.6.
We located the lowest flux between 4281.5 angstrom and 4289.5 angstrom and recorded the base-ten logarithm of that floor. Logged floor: 1.11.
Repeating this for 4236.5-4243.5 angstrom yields 1.15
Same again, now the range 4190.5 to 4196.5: 1.20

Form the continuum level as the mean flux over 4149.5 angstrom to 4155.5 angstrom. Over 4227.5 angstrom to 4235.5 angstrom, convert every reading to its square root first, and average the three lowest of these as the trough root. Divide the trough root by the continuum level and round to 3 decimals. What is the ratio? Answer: 0.146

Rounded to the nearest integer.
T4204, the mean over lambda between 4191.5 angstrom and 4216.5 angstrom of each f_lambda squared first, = 312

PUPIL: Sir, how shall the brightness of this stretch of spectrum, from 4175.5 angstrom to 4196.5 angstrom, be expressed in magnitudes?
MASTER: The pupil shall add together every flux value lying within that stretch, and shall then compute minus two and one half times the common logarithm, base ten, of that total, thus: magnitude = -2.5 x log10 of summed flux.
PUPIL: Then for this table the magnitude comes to -6.44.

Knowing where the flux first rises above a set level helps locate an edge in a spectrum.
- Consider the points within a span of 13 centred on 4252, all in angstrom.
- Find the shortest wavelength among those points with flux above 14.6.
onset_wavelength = 4246.0 angstrom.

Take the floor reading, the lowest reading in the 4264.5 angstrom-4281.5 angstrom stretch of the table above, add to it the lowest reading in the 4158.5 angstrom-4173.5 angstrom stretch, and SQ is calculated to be 20.6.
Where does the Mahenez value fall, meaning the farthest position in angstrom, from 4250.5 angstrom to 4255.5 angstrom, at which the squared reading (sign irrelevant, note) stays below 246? 4255.0 angstrom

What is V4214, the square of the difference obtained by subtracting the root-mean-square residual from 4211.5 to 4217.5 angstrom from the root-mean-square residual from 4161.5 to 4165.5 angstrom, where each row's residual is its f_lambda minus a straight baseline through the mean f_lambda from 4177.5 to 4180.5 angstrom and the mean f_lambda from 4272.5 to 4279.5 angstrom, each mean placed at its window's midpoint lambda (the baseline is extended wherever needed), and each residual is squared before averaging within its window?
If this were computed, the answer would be 1.0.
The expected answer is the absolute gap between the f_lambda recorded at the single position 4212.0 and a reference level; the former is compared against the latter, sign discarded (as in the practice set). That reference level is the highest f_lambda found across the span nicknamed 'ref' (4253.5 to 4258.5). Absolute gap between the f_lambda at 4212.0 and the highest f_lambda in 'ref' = 2.1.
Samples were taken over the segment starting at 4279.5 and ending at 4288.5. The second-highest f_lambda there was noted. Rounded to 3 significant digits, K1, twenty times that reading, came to 411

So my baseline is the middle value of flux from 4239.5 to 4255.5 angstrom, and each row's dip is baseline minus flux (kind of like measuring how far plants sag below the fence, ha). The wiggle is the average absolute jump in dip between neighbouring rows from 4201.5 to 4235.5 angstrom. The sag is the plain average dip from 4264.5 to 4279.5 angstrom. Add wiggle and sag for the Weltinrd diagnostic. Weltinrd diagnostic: 3.1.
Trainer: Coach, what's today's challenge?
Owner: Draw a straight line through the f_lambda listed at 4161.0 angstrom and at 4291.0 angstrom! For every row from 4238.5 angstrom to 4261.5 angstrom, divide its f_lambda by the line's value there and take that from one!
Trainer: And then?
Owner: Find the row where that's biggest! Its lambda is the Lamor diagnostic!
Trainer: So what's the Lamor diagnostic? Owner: 4255.0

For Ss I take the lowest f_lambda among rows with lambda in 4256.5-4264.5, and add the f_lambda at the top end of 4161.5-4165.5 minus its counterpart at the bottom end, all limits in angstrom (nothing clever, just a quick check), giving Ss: 6.7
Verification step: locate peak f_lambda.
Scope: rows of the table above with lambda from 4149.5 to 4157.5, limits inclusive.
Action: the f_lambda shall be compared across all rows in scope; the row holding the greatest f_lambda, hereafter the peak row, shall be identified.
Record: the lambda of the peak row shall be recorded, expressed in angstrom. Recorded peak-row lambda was 4150.0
